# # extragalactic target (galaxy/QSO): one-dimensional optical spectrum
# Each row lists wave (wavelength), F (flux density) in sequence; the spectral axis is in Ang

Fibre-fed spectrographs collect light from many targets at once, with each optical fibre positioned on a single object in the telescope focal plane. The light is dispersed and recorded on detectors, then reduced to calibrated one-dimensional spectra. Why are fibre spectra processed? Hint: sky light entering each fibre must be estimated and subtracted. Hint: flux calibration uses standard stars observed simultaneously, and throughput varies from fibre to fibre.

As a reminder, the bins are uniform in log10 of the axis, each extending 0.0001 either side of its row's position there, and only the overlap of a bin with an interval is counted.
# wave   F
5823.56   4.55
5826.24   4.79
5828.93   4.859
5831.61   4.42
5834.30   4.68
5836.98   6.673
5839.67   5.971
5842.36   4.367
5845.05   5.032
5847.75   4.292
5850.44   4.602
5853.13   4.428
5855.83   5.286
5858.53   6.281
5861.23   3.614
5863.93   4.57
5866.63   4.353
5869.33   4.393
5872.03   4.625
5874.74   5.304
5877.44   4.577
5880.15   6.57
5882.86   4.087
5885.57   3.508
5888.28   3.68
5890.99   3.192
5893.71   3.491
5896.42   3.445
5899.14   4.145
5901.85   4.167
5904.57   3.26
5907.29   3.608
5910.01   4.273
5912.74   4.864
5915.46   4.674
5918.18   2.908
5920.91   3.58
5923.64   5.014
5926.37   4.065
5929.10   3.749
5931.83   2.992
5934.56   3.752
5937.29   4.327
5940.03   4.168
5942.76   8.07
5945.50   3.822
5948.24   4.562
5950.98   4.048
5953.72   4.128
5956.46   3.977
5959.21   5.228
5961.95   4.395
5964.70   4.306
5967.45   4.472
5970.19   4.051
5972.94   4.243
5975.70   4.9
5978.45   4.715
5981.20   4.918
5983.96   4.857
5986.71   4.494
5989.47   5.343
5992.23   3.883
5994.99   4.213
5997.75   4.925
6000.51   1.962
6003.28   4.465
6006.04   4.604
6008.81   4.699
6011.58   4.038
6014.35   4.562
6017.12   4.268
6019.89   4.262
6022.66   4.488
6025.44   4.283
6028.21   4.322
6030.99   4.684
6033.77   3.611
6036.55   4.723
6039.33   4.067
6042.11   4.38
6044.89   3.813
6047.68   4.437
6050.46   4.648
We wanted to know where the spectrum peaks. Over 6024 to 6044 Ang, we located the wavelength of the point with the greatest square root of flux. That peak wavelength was 6036.55 Ang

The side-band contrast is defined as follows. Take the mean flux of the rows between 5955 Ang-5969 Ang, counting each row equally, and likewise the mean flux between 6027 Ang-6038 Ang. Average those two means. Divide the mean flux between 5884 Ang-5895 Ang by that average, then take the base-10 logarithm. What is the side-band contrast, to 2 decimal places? -0.10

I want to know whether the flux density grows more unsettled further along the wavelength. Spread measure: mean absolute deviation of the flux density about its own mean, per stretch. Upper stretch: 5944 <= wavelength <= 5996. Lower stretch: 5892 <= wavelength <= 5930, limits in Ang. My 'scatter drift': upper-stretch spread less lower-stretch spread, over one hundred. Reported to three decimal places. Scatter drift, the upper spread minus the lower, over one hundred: -0.001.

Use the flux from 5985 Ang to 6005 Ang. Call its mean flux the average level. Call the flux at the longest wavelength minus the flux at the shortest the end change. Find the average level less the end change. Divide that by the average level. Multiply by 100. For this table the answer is 101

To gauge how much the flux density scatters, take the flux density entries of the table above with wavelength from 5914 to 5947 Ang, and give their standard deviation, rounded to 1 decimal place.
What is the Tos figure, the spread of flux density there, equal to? 1.3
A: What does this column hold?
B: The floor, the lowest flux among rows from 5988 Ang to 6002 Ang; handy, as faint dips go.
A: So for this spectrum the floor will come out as 1.962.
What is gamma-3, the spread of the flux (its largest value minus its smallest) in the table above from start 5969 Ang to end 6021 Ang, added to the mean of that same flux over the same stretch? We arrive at 7.8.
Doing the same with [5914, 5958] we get 9.4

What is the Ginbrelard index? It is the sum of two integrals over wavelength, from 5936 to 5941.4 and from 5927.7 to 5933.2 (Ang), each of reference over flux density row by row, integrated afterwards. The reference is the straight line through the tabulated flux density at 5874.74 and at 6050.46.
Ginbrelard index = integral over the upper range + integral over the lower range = 14.9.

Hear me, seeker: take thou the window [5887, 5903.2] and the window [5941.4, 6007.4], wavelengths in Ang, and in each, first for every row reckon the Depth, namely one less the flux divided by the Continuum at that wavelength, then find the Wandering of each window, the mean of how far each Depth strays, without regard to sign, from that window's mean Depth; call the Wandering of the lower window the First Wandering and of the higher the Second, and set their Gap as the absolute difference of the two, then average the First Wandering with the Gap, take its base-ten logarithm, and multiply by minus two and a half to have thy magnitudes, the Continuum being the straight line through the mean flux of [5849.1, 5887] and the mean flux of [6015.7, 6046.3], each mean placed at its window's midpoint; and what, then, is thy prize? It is 2.96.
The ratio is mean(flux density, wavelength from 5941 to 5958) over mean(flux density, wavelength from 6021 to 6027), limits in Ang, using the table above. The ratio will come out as 1.09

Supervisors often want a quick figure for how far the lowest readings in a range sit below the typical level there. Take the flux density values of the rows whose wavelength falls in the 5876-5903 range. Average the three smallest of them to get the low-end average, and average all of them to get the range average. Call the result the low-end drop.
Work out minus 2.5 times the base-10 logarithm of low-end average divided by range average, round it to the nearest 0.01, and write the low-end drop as 0.21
